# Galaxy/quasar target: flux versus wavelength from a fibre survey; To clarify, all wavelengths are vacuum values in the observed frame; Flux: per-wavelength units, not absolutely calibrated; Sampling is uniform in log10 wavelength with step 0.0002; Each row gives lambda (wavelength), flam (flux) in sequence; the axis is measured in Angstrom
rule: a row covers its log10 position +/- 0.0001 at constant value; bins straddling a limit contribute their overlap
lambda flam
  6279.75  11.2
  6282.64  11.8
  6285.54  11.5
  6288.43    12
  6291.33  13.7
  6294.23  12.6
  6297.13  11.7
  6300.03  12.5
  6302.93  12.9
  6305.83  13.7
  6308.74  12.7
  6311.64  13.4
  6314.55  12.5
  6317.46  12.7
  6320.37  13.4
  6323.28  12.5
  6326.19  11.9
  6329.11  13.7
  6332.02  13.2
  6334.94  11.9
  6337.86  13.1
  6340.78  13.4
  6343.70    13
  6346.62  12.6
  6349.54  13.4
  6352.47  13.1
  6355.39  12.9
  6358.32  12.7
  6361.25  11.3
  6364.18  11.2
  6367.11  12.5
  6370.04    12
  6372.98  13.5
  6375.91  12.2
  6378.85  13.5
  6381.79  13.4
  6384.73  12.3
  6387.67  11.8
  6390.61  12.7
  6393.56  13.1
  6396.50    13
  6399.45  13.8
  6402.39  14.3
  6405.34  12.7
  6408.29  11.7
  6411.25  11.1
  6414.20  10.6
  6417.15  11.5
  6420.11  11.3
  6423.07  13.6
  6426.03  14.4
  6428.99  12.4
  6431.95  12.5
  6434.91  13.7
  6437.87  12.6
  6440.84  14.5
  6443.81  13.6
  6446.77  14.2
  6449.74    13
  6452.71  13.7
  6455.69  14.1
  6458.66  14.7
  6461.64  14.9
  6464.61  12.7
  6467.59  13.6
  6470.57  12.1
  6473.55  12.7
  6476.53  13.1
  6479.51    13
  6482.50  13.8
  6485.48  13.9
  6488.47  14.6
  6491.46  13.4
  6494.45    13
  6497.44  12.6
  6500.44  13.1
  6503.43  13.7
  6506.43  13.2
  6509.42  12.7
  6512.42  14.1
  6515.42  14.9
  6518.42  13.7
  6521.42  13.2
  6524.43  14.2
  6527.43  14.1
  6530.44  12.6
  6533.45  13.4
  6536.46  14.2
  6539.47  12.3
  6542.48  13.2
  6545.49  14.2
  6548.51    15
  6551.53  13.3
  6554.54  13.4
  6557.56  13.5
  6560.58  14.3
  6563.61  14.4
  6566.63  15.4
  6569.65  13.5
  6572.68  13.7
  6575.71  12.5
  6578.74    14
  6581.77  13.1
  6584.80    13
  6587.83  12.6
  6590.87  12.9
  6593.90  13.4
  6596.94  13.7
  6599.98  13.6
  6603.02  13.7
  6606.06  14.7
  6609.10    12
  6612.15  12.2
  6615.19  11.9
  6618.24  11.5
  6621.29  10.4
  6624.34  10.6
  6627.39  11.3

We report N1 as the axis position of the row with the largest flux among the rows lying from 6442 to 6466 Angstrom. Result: 6461.64 Angstrom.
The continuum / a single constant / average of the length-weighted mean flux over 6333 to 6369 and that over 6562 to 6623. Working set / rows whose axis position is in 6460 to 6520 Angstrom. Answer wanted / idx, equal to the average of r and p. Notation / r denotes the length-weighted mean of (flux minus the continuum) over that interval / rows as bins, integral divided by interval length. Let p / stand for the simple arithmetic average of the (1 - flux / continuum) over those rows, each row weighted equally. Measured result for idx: 0.28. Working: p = -0.05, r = 0.6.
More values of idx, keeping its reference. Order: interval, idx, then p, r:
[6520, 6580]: 0.40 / -0.07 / 0.9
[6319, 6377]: -0.08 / 0.01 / -0.2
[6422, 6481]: 0.28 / -0.05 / 0.6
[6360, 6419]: -0.20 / 0.03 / -0.4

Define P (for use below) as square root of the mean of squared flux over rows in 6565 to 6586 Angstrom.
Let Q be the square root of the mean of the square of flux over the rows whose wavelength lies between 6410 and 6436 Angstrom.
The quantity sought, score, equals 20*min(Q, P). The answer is 248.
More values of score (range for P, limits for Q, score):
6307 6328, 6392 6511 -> 255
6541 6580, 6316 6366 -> 255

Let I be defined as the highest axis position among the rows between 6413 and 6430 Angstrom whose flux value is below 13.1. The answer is 6428.99 Angstrom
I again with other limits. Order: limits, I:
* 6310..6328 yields 6326.19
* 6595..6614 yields 6612.15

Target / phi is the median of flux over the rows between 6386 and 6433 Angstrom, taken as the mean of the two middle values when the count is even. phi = 12.6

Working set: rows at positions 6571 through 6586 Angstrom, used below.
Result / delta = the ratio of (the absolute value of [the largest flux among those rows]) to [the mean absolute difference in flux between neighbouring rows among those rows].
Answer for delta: 15.1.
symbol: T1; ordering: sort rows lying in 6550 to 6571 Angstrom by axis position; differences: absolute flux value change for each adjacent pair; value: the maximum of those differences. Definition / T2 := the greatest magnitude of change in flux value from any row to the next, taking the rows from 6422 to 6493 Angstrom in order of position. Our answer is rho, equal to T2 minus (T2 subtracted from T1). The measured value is 2.5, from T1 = 1.9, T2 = 2.20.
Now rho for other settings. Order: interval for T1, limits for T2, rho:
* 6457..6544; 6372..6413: 1.0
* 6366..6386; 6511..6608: 2.3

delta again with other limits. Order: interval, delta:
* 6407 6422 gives 21.3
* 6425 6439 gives 13.1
